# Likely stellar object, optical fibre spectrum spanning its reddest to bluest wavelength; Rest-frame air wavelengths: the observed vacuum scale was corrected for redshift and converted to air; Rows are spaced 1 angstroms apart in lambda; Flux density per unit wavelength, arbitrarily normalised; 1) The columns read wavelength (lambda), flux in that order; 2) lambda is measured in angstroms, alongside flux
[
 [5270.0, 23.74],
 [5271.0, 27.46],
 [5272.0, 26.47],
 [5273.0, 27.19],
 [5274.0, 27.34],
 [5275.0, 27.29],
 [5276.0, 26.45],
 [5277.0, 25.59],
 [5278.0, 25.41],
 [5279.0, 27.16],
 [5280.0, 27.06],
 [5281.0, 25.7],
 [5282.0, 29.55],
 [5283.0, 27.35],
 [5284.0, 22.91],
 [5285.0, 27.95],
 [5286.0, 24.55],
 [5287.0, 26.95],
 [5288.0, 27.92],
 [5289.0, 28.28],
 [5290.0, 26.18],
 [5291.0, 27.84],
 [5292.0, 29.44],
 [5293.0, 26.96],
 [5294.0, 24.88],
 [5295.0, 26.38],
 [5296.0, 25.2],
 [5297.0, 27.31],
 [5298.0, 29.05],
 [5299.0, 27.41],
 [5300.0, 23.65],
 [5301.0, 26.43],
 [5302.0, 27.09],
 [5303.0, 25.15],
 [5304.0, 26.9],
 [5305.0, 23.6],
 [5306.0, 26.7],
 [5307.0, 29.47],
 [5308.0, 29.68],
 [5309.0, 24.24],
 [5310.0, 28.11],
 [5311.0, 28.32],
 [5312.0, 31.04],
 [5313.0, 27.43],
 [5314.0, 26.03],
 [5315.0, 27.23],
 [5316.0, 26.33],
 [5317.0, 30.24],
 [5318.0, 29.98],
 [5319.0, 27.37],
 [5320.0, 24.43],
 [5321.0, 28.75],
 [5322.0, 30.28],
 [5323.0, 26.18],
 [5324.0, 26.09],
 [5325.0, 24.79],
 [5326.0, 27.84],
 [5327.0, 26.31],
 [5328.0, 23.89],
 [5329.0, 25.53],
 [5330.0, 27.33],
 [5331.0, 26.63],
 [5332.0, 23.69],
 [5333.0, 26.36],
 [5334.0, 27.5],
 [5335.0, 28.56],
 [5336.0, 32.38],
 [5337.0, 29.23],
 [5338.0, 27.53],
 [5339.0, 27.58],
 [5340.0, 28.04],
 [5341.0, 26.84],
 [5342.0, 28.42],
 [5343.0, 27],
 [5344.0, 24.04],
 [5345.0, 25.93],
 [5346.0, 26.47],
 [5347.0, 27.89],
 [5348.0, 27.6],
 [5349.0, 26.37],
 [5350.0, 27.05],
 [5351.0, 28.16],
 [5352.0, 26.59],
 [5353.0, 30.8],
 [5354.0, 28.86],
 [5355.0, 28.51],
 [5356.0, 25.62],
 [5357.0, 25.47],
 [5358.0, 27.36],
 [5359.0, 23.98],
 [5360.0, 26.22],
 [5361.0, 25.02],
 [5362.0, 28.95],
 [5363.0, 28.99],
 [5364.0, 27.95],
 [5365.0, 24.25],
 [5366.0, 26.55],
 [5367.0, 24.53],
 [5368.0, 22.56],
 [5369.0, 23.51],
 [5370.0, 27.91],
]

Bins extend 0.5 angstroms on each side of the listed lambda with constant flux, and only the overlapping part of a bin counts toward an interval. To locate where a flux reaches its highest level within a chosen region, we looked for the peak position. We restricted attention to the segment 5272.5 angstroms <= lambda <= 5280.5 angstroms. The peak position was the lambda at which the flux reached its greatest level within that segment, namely 5274.0 angstroms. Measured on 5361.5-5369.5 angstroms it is 5363.0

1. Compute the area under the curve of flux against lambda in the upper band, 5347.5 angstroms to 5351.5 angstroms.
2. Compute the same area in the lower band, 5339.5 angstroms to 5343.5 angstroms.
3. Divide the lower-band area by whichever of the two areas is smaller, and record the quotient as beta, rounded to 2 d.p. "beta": 1.01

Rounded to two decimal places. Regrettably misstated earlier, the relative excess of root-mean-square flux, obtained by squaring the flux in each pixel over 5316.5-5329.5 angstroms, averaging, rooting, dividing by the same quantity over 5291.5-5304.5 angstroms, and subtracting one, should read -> 0.02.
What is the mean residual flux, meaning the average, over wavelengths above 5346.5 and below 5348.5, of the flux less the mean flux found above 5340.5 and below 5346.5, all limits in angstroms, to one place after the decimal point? 1.3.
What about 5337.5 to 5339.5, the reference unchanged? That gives 1.1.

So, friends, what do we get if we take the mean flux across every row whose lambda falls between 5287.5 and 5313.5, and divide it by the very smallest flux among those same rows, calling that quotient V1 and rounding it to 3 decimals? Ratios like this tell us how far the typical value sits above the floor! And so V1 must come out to 1.148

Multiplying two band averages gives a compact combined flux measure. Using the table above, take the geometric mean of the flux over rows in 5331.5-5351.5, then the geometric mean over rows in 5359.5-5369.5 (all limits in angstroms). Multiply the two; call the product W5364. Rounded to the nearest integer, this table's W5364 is 703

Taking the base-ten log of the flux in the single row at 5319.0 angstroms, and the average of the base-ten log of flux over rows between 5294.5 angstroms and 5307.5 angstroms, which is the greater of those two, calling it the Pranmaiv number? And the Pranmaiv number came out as 1.44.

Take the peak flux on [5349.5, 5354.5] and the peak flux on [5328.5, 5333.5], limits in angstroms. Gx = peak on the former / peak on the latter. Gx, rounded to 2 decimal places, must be 1.13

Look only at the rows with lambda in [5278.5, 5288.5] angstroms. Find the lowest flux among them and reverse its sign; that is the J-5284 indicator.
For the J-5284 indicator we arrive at -22.9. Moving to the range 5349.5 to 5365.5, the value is -24.0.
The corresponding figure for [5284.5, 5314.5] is -23.6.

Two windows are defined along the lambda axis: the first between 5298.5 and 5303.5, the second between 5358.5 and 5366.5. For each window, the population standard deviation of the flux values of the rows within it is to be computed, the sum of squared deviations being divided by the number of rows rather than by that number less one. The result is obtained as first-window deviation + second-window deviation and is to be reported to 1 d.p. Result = 3.3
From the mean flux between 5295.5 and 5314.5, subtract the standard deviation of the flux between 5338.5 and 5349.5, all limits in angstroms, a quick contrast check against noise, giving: 25.8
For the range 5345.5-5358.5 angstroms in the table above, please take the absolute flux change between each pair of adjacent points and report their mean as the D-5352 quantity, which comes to 1.48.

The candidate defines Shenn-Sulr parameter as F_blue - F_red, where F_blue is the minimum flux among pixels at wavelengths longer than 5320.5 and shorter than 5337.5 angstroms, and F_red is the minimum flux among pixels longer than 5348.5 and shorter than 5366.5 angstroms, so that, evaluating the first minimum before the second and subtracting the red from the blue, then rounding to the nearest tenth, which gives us -0.3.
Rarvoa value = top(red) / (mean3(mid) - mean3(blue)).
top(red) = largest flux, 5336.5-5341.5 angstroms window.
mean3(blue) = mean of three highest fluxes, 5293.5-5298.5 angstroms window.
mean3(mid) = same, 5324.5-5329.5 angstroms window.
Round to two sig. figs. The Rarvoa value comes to -29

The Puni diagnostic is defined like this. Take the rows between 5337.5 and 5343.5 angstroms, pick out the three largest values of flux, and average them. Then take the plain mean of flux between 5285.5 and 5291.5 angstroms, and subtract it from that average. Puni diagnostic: 1.1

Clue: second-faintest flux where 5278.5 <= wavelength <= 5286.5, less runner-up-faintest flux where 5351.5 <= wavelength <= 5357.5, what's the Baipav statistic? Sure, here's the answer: -1.1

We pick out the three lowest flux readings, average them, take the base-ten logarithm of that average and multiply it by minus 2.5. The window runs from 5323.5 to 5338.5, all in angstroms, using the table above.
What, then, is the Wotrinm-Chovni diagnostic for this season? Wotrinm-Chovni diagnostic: -3.46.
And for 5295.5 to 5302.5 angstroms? -3.50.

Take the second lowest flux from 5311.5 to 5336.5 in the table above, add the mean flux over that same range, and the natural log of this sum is 3.94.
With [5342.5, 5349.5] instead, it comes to 3.96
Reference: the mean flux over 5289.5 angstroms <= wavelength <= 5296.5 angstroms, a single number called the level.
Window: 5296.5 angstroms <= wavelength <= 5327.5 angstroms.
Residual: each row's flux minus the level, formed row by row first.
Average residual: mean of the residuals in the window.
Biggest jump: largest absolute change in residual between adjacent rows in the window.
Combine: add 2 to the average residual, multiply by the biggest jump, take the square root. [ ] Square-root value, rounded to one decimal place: 3.7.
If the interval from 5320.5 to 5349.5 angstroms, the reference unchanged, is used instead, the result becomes 3.1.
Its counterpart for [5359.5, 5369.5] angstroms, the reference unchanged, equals 2.1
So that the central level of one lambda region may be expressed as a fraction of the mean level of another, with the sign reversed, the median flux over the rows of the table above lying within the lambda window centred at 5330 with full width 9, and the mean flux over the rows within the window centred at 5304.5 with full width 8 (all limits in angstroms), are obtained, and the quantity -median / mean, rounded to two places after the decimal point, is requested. -0.98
